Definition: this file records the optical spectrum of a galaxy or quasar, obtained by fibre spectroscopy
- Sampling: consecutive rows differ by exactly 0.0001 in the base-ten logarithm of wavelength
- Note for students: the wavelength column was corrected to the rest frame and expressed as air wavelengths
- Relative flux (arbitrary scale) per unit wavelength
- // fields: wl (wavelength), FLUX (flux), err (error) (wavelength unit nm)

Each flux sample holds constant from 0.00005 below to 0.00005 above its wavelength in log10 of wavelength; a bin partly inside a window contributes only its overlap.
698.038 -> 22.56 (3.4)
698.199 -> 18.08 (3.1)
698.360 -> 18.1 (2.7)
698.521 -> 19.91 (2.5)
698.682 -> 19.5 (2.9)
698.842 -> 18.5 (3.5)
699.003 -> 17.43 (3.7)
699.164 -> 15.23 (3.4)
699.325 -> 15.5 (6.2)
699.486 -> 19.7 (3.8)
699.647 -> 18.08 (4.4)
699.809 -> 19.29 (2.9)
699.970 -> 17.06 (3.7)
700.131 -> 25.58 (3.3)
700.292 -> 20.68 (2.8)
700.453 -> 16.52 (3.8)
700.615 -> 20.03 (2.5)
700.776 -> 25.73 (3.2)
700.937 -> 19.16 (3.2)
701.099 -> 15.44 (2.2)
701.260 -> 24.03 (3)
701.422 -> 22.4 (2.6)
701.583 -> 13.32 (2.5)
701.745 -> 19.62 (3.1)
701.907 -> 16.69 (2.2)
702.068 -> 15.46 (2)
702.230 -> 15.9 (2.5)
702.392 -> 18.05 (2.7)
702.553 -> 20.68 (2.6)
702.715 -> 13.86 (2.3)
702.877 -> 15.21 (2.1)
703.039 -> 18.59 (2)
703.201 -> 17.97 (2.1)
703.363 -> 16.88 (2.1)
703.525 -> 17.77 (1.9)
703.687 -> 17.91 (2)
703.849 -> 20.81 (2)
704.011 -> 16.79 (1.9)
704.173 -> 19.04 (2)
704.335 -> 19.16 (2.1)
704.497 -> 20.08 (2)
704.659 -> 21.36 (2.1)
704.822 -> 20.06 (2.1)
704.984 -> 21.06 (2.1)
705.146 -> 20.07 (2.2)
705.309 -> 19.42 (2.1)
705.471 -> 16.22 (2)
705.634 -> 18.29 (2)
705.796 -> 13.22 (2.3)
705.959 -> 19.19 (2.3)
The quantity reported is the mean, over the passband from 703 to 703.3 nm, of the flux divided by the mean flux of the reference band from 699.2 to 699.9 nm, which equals 1.01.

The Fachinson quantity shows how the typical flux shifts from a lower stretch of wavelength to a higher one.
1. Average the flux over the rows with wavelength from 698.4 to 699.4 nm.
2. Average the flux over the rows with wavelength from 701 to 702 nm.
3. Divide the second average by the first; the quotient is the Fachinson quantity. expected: 1.05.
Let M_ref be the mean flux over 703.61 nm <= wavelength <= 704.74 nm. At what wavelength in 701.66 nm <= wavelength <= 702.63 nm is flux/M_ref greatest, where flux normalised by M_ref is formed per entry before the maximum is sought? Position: 702.553 nm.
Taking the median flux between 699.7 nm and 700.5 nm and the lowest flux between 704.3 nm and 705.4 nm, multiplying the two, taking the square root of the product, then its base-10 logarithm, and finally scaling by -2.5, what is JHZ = -3.21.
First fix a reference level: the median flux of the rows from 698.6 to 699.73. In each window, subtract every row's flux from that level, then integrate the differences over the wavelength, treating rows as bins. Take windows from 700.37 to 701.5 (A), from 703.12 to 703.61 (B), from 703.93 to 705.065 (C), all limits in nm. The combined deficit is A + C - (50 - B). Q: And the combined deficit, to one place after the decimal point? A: -54.2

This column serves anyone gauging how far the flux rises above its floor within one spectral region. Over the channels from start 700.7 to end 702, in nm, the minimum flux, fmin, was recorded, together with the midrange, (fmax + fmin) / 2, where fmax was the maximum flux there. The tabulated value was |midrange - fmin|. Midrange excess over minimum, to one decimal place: 6.2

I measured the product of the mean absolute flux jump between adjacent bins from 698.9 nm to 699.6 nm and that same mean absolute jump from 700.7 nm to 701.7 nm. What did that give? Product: 13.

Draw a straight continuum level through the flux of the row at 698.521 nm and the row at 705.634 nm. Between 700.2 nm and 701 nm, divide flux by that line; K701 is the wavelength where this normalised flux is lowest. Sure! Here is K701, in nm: 700.453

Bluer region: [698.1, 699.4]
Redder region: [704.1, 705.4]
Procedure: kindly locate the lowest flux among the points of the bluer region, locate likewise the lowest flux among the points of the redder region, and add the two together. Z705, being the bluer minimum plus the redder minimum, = 34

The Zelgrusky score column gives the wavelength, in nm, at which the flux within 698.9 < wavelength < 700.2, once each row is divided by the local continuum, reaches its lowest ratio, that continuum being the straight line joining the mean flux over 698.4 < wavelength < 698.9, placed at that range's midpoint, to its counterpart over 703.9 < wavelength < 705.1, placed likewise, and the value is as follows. 699.164 nm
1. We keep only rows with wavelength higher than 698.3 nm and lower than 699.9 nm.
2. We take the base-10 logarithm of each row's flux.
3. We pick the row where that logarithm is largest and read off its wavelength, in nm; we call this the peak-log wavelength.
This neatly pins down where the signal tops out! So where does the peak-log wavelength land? 698.521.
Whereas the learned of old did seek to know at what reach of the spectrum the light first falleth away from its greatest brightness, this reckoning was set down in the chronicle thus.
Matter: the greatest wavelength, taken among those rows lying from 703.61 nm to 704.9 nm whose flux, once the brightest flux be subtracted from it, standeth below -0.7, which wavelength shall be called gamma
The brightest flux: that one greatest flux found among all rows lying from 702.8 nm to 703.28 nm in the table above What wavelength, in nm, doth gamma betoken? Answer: 704.011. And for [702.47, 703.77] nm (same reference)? 703.525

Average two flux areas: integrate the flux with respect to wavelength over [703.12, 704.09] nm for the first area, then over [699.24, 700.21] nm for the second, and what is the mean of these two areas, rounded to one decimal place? 18.0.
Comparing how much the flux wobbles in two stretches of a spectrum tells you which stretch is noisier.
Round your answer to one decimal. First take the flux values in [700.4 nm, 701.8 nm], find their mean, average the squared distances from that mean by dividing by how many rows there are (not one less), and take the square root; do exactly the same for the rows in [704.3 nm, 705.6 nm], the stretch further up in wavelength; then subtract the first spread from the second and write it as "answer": -2.3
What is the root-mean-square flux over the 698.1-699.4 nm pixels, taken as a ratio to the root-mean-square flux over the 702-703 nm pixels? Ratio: 1.07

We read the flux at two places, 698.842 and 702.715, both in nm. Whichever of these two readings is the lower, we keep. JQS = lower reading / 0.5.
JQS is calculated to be 28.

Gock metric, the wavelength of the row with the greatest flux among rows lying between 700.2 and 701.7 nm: 700.776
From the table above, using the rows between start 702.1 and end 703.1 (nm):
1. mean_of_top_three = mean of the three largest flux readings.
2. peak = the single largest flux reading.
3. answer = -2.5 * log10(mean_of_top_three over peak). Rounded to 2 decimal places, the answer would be 0.09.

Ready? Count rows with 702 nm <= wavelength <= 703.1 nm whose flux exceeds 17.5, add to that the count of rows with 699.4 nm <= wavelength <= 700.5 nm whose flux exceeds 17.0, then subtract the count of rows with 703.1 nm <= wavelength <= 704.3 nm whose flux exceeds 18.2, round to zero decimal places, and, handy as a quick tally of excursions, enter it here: 7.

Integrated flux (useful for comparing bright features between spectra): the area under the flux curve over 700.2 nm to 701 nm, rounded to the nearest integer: 16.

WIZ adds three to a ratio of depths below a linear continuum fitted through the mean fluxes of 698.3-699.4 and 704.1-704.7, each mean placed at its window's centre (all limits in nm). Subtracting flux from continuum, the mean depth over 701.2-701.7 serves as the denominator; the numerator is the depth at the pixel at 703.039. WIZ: 2.3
